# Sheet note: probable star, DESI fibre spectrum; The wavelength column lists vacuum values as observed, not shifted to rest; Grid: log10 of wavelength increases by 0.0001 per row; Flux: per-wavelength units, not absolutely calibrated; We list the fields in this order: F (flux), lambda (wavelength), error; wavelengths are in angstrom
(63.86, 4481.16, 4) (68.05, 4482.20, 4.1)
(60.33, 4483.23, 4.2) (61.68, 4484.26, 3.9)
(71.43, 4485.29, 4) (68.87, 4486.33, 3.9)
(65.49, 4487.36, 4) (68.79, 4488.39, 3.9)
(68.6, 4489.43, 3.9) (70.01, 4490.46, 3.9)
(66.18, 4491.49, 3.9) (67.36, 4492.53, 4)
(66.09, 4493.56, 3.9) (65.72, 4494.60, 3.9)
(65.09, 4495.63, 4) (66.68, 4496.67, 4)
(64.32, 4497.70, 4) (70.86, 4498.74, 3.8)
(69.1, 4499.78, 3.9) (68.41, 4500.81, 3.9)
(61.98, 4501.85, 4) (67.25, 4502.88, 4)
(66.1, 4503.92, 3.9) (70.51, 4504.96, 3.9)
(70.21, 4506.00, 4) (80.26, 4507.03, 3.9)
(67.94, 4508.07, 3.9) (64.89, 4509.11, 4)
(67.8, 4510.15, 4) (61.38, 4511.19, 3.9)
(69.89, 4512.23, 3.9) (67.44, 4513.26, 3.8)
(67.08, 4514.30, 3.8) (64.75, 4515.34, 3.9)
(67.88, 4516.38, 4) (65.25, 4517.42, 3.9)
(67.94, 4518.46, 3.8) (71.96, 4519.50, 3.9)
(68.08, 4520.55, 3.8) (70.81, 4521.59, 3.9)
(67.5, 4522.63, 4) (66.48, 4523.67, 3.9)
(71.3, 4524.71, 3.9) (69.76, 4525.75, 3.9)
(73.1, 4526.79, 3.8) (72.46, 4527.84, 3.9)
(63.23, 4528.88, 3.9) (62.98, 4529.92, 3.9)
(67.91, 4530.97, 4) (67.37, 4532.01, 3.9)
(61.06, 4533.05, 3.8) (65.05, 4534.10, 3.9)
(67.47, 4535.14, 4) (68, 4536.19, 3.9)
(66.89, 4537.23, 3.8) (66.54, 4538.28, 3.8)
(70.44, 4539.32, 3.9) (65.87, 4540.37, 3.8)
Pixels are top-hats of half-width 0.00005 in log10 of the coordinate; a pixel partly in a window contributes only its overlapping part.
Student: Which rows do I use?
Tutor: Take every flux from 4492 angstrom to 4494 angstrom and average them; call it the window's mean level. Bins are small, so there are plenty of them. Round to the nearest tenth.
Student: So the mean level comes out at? 66.7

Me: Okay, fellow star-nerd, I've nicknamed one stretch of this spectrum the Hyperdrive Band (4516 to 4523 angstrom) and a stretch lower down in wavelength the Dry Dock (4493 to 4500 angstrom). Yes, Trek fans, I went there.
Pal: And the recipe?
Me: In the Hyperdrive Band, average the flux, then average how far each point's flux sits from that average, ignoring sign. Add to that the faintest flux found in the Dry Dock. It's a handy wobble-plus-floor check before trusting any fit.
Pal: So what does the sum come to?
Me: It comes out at 66.0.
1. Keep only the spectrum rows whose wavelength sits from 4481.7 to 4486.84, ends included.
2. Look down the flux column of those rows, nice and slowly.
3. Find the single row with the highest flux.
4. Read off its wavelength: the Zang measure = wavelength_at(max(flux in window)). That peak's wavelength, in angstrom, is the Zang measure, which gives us 4485.29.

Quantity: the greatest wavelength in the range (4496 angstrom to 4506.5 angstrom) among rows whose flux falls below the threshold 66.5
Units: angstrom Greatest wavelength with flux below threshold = 4503.92 angstrom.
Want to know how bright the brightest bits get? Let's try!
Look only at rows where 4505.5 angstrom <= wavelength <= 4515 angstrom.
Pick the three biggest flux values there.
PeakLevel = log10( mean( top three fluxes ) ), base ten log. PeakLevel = 1.87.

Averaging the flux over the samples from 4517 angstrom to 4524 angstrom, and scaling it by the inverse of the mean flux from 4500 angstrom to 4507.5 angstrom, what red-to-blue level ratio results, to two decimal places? 0.99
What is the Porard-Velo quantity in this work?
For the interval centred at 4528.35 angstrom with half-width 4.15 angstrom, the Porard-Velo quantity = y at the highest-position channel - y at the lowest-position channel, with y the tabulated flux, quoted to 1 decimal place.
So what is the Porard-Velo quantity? -3.9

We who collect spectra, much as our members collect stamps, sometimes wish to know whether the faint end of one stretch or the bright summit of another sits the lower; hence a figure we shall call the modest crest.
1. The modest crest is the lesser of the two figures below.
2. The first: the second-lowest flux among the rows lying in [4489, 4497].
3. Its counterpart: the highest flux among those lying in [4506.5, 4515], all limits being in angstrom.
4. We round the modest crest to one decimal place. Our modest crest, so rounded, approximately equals 65.7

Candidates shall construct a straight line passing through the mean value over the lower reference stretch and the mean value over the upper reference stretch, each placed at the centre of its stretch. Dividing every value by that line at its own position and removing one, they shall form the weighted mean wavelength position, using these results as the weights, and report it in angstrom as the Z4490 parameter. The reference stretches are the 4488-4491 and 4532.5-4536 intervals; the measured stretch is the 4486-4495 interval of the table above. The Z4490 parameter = 4491.2 angstrom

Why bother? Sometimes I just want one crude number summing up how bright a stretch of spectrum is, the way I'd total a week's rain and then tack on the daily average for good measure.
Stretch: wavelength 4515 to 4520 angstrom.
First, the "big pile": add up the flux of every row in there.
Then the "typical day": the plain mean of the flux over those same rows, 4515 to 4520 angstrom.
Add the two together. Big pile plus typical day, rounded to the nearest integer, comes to 405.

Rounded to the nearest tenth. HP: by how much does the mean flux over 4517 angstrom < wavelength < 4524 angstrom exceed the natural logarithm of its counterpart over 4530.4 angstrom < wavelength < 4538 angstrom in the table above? 64.1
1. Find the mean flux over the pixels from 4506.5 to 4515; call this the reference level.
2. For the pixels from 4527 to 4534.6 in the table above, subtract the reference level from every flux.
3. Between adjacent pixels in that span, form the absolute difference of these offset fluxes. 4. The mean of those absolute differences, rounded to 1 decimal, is 4.2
